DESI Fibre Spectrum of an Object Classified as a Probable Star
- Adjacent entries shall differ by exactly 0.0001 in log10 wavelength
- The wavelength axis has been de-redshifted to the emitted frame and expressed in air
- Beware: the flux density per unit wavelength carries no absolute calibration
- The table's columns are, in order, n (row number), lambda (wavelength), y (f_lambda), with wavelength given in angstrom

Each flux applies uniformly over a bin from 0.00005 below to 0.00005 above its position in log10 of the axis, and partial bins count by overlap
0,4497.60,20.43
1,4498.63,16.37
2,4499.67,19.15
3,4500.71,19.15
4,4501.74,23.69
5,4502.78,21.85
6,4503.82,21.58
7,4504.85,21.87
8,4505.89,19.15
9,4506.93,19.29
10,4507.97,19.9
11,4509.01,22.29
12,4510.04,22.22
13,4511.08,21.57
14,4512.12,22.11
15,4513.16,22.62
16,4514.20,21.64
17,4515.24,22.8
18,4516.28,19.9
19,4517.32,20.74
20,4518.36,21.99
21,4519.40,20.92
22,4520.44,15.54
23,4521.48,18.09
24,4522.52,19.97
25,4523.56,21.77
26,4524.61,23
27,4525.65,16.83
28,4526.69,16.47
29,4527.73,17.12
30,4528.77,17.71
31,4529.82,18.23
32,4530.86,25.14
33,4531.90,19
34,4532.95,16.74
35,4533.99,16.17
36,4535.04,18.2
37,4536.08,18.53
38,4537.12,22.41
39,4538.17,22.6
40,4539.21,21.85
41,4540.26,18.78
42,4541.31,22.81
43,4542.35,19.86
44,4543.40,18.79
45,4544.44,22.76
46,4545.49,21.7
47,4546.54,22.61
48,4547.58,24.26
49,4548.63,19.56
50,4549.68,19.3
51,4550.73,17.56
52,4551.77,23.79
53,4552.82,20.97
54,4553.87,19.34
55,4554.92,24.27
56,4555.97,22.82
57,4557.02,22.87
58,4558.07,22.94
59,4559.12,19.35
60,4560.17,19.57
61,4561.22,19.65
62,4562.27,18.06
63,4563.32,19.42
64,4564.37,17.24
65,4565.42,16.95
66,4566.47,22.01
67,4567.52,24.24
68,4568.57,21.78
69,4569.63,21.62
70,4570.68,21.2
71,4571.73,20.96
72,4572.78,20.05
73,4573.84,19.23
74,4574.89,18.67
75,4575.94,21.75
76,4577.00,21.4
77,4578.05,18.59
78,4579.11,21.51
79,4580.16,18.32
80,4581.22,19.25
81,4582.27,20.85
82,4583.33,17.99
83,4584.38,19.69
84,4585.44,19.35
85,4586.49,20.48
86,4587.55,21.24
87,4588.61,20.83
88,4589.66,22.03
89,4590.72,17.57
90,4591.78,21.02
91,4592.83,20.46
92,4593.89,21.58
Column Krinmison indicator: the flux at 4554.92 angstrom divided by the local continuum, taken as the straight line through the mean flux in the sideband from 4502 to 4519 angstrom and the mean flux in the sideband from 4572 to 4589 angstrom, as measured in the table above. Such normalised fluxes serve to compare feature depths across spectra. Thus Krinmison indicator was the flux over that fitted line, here 1.186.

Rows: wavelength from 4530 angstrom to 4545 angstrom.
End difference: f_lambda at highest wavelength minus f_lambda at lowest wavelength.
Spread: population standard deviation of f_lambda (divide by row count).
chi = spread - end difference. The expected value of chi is 4.9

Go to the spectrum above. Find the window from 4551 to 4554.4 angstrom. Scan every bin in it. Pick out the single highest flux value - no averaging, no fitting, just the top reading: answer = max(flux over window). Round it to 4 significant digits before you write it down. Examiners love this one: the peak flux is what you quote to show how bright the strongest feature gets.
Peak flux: 23.79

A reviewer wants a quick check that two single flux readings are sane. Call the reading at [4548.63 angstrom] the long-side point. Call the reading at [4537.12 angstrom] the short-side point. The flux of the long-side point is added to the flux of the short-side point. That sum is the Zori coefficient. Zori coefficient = 42.0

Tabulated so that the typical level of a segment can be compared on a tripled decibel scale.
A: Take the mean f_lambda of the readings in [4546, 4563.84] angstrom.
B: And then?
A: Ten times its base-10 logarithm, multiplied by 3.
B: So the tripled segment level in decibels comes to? 39.6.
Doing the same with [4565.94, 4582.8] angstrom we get 39.5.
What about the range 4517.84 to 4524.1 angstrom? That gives 38.8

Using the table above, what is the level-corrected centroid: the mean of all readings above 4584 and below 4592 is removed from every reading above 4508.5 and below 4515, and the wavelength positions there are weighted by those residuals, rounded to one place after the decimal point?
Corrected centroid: 4511.5 angstrom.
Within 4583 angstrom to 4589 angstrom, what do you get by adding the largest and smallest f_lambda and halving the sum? 19.6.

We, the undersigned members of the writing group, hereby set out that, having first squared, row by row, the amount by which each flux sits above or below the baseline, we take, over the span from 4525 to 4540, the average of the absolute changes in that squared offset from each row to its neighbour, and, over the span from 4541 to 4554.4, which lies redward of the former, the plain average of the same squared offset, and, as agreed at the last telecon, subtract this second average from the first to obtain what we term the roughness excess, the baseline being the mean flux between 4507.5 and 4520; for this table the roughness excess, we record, 1.6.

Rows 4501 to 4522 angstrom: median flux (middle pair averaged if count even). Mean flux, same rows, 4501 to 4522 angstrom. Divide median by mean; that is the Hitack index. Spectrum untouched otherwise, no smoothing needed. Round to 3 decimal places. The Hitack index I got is 1.030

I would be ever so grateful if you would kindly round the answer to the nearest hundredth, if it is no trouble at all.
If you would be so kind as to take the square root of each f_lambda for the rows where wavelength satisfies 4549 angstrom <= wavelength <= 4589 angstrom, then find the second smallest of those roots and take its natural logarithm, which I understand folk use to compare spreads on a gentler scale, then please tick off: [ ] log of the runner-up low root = 1.42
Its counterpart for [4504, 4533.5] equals 1.40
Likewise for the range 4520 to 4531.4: 1.40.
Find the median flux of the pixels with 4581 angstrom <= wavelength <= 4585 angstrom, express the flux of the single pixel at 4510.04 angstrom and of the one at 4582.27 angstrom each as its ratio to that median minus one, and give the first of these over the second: 2.0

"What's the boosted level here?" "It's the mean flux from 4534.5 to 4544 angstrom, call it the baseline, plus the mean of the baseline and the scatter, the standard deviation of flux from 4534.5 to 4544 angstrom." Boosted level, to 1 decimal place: 31.6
